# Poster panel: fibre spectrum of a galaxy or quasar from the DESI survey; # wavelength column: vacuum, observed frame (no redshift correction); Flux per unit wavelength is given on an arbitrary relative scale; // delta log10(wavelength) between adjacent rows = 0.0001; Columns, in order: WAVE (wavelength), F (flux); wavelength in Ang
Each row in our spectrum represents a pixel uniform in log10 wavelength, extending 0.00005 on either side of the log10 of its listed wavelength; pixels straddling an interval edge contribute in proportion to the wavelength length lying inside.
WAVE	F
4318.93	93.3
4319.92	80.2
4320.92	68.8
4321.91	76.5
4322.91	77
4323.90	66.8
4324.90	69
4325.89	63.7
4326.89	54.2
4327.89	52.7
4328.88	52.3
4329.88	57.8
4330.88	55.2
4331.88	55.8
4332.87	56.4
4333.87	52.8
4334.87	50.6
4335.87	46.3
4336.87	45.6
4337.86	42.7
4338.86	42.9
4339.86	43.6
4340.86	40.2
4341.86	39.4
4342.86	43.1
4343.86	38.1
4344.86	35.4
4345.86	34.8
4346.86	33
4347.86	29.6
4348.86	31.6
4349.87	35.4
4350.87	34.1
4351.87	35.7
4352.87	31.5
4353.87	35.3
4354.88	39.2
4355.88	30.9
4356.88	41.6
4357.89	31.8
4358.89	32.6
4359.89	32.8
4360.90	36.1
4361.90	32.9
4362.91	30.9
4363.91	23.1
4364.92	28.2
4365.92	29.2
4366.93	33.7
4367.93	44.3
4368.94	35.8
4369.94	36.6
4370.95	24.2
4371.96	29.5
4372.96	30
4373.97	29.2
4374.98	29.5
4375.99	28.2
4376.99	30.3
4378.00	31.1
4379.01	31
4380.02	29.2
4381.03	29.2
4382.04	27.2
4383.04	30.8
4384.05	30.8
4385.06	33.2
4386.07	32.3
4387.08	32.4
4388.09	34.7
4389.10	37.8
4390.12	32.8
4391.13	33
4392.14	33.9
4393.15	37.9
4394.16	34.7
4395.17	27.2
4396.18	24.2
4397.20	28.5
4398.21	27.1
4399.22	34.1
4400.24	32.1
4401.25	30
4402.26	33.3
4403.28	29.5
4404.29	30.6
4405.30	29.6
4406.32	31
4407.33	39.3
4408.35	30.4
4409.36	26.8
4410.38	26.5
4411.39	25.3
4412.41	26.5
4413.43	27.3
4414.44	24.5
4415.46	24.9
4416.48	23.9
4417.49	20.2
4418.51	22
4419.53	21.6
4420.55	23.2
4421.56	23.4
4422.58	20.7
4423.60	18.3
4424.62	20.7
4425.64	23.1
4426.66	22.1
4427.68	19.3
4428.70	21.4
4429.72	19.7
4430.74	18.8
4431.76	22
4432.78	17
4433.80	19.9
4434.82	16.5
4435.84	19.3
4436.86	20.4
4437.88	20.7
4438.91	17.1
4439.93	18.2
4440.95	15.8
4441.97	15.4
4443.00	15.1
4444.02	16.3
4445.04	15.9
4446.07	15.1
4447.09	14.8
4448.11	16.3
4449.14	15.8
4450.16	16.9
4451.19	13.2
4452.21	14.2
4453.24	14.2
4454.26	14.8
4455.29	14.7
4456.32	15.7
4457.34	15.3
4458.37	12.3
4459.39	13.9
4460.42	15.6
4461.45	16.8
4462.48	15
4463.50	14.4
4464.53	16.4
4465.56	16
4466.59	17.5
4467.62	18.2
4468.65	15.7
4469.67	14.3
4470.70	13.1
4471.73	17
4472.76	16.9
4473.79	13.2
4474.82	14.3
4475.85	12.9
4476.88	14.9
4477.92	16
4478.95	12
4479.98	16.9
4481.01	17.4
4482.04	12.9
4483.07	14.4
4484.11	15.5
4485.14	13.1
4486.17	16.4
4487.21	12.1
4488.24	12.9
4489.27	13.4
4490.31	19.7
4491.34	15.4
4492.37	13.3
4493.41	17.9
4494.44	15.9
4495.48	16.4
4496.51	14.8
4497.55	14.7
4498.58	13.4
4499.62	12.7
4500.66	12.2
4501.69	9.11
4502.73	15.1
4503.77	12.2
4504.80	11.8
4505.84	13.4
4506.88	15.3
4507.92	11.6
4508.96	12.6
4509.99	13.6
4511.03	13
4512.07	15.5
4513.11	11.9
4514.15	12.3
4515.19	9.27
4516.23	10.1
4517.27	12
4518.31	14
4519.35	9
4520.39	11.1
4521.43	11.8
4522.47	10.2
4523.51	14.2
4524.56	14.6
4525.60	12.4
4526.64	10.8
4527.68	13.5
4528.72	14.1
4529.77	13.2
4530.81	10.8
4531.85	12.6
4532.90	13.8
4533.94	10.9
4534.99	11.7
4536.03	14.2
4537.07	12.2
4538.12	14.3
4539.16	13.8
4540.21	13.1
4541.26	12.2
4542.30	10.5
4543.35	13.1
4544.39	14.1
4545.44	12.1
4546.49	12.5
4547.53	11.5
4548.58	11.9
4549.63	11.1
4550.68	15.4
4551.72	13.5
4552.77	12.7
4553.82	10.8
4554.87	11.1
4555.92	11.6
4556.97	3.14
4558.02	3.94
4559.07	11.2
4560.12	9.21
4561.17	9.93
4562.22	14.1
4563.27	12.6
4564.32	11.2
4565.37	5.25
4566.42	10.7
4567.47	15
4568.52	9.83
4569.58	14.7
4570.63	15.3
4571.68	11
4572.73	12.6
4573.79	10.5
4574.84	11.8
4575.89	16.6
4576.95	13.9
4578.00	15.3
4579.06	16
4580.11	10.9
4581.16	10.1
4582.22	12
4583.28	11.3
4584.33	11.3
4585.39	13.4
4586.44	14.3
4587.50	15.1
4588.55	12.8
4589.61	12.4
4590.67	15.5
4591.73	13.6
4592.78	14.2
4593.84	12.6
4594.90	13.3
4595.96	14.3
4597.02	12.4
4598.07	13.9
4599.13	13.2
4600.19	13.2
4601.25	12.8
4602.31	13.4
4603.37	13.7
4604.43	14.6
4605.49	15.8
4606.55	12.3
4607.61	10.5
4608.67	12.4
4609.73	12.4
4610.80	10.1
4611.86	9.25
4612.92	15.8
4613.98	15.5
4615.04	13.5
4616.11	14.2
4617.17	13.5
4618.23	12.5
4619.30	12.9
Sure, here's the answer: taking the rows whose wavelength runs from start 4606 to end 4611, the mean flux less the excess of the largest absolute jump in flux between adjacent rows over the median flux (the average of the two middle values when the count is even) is 22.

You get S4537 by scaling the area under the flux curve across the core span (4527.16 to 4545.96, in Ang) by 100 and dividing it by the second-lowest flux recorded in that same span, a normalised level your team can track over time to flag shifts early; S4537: 2226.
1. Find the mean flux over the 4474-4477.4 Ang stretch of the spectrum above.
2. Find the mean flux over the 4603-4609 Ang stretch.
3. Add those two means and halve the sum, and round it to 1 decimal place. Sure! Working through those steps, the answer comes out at 13.6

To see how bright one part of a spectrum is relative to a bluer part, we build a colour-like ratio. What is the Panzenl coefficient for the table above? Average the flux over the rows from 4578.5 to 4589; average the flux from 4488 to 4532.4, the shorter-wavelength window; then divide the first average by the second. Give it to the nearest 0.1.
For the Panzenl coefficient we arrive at 1.0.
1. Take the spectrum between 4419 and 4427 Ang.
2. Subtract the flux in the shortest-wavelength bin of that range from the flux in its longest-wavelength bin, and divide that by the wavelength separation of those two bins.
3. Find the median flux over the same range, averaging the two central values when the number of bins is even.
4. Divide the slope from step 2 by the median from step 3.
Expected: 0.0032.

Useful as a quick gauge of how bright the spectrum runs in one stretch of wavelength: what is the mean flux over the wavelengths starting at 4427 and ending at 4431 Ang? 20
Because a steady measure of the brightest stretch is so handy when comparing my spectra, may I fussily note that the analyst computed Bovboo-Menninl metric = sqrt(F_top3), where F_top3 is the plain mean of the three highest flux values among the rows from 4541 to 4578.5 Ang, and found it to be 4.0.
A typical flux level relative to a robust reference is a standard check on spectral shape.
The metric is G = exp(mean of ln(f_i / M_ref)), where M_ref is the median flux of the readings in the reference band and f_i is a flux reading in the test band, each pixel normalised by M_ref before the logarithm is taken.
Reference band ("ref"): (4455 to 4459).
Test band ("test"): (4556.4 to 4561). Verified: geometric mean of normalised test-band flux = 0.40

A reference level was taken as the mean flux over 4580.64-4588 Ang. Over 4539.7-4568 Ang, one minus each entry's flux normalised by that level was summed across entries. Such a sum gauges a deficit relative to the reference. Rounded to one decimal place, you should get 2.7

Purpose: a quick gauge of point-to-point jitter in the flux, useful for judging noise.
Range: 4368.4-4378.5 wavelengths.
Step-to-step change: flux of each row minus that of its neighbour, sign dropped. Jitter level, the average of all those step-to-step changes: 2.7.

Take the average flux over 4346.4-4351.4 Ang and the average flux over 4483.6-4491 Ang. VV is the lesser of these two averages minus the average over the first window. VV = -18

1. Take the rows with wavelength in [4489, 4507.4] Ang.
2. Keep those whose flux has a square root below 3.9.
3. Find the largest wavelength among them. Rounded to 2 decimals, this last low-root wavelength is 4505.84 Ang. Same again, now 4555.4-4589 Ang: 4588.55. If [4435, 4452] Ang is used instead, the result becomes 4451.19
